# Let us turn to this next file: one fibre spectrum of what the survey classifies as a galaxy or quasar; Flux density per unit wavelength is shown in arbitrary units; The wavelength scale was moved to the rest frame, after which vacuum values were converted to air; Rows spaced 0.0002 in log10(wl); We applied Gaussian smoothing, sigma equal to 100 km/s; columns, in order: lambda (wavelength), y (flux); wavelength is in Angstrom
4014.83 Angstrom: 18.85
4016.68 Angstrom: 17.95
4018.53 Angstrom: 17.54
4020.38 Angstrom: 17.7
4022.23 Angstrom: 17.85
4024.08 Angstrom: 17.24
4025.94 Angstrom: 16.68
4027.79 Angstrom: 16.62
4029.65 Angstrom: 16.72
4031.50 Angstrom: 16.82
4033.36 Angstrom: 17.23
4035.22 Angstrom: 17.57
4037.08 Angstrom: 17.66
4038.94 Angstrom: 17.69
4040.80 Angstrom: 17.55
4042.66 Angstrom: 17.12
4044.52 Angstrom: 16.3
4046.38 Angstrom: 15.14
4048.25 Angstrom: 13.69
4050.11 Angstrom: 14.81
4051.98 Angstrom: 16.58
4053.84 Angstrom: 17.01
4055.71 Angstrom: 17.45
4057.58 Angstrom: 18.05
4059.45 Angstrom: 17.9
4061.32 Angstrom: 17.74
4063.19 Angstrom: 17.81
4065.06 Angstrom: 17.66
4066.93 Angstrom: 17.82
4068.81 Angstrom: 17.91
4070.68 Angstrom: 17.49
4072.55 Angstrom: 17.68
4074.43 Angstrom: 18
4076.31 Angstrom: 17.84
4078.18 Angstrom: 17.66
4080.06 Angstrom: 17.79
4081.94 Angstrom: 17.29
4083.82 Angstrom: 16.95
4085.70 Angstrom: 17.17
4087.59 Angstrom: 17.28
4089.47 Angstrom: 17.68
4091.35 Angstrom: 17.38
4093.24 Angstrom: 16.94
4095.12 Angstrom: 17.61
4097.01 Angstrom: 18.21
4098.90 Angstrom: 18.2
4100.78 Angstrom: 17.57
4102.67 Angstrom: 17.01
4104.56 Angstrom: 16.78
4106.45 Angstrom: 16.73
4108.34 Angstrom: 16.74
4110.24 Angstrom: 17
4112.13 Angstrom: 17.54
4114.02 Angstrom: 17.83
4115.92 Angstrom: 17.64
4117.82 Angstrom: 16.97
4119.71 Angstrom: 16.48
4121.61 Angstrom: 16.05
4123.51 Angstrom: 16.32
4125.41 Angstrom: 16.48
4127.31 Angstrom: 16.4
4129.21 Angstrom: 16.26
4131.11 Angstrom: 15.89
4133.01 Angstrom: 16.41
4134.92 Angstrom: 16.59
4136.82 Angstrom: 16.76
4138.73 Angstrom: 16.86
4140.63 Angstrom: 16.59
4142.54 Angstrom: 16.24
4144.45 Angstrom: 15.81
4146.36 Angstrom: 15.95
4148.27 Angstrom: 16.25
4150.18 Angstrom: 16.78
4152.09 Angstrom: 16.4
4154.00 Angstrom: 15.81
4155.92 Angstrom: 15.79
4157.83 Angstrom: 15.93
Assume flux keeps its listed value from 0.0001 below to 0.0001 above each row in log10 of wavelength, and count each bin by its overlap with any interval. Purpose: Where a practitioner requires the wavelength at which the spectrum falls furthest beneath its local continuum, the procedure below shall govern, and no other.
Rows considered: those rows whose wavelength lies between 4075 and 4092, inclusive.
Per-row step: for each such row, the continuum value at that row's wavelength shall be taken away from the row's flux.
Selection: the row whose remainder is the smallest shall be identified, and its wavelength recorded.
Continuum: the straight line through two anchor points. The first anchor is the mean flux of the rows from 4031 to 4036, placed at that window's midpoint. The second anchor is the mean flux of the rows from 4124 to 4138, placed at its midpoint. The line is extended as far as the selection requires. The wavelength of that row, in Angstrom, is 4083.82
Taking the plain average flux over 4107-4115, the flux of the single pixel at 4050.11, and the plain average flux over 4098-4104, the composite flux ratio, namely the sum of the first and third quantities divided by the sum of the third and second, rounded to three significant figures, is 1.08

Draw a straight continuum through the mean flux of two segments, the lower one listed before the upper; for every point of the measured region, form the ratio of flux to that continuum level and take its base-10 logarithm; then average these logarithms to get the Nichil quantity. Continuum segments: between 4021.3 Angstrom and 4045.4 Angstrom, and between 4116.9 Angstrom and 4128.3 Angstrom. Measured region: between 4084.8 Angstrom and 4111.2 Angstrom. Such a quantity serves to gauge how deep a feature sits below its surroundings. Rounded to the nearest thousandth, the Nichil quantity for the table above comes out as 0.017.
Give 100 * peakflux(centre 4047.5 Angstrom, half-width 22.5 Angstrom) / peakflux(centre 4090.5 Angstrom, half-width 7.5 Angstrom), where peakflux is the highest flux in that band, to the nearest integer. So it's 99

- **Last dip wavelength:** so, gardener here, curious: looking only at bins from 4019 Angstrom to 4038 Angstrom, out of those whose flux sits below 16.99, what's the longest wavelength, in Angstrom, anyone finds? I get 4031.50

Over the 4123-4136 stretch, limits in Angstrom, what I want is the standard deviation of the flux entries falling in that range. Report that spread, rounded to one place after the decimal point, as 0.2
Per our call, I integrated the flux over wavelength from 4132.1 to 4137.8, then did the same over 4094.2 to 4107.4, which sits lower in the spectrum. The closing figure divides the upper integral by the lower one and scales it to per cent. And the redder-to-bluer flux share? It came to 41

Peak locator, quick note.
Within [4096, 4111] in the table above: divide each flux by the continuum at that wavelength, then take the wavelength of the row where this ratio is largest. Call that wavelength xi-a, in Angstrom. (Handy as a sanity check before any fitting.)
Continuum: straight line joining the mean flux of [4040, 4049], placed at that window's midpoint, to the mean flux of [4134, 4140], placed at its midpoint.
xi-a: 4097.01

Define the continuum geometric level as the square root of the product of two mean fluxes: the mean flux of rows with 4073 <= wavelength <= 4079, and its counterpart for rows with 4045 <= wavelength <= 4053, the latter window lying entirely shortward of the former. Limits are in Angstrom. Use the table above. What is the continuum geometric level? 16.4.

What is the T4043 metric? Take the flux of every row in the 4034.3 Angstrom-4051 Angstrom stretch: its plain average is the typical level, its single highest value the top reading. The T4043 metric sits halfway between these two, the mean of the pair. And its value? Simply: 17.0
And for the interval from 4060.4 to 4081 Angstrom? 17.9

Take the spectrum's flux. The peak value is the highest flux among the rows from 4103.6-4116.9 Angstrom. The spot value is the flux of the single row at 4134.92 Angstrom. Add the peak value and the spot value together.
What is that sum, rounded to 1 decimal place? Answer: 34.4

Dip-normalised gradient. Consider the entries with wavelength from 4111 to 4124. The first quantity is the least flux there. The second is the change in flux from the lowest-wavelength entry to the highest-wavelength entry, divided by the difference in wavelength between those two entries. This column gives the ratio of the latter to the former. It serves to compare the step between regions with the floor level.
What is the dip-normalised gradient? -0.0067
